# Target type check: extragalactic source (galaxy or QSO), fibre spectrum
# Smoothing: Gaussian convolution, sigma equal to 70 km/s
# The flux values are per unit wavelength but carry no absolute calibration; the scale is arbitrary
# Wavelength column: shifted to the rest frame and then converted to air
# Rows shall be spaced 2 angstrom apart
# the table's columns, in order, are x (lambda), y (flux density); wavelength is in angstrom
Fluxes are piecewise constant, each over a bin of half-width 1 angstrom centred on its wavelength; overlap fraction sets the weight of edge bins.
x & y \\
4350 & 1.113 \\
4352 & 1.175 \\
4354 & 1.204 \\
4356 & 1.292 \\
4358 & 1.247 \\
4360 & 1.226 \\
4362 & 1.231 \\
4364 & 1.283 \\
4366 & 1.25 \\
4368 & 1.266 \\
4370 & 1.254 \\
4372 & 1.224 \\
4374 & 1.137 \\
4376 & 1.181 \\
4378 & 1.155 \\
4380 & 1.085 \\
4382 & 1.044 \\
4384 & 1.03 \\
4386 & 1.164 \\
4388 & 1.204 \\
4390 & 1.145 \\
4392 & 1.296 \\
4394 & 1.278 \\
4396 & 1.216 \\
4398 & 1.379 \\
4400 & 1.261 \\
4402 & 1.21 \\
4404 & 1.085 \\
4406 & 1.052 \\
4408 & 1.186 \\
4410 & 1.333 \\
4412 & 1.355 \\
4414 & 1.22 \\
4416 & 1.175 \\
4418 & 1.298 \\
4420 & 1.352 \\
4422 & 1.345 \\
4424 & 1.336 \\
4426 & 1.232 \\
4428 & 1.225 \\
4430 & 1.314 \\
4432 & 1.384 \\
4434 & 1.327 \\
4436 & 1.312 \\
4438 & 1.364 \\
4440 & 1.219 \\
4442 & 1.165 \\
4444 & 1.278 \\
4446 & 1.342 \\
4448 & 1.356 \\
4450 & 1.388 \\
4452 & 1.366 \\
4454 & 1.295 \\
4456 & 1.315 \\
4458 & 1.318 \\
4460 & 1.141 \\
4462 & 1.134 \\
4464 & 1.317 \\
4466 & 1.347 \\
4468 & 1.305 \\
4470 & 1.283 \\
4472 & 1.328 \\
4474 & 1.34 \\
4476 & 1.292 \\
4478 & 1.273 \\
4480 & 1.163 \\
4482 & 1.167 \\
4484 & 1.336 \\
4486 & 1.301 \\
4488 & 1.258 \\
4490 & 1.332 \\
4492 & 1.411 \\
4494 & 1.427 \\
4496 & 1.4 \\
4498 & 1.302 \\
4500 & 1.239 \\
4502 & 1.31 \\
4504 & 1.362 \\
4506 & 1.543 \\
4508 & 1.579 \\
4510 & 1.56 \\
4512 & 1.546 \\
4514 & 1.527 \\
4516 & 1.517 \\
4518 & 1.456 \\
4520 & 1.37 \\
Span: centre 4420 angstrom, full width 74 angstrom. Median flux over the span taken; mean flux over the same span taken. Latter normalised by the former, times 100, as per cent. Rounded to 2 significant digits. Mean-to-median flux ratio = 98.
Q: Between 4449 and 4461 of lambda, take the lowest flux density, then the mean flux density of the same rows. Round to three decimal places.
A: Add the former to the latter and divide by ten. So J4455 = 0.244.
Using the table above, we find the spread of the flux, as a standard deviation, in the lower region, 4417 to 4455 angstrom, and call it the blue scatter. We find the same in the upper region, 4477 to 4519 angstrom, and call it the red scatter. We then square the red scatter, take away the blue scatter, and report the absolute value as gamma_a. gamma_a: 0.04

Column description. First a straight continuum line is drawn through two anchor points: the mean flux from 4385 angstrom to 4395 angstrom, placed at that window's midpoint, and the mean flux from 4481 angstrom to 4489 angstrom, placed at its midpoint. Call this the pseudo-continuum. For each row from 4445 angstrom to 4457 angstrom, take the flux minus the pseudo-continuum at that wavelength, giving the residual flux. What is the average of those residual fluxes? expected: 0.095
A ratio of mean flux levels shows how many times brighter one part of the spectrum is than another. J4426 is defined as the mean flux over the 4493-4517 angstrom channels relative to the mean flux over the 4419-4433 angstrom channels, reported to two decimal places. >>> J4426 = 1.10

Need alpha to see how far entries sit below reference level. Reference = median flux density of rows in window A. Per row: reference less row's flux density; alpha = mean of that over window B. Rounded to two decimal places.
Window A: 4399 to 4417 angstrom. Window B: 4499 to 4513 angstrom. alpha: -0.24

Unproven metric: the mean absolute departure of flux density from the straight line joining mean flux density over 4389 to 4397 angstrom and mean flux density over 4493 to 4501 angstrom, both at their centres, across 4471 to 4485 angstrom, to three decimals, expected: 0.063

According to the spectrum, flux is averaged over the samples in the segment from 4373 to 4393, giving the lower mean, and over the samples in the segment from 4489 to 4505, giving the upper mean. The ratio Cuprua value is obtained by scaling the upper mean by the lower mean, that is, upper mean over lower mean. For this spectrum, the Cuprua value 1.18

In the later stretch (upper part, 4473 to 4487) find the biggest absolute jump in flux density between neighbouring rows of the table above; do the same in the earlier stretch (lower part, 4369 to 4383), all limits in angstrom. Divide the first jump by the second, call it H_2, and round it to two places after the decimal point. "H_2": 1.94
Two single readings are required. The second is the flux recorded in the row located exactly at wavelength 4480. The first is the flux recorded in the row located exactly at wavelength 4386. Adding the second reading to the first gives 2.33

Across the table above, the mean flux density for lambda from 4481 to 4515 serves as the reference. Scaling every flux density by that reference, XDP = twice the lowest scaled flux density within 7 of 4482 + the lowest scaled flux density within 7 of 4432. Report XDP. 2.56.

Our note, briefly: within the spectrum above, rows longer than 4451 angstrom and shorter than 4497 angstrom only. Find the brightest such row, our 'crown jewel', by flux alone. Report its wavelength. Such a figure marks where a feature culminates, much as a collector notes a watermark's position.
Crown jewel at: 4494 angstrom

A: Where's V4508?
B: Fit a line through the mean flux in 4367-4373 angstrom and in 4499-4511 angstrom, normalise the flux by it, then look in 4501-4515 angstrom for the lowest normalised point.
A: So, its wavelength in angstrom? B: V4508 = 4502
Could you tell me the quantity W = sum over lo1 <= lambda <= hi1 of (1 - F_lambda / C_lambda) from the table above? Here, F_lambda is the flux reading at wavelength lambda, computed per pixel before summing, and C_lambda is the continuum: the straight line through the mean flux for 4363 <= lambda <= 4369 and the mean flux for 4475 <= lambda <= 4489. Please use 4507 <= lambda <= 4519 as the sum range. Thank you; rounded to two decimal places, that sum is -1.33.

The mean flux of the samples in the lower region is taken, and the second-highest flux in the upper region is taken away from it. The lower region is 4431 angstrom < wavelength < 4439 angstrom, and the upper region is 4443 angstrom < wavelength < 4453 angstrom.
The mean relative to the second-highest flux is -0.02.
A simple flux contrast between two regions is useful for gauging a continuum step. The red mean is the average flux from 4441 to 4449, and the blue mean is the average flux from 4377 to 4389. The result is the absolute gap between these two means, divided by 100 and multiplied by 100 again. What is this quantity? 0.17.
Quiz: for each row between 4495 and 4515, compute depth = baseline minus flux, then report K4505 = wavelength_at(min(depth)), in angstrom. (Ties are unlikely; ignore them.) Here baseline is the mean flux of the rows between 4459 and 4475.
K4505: 4508 angstrom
